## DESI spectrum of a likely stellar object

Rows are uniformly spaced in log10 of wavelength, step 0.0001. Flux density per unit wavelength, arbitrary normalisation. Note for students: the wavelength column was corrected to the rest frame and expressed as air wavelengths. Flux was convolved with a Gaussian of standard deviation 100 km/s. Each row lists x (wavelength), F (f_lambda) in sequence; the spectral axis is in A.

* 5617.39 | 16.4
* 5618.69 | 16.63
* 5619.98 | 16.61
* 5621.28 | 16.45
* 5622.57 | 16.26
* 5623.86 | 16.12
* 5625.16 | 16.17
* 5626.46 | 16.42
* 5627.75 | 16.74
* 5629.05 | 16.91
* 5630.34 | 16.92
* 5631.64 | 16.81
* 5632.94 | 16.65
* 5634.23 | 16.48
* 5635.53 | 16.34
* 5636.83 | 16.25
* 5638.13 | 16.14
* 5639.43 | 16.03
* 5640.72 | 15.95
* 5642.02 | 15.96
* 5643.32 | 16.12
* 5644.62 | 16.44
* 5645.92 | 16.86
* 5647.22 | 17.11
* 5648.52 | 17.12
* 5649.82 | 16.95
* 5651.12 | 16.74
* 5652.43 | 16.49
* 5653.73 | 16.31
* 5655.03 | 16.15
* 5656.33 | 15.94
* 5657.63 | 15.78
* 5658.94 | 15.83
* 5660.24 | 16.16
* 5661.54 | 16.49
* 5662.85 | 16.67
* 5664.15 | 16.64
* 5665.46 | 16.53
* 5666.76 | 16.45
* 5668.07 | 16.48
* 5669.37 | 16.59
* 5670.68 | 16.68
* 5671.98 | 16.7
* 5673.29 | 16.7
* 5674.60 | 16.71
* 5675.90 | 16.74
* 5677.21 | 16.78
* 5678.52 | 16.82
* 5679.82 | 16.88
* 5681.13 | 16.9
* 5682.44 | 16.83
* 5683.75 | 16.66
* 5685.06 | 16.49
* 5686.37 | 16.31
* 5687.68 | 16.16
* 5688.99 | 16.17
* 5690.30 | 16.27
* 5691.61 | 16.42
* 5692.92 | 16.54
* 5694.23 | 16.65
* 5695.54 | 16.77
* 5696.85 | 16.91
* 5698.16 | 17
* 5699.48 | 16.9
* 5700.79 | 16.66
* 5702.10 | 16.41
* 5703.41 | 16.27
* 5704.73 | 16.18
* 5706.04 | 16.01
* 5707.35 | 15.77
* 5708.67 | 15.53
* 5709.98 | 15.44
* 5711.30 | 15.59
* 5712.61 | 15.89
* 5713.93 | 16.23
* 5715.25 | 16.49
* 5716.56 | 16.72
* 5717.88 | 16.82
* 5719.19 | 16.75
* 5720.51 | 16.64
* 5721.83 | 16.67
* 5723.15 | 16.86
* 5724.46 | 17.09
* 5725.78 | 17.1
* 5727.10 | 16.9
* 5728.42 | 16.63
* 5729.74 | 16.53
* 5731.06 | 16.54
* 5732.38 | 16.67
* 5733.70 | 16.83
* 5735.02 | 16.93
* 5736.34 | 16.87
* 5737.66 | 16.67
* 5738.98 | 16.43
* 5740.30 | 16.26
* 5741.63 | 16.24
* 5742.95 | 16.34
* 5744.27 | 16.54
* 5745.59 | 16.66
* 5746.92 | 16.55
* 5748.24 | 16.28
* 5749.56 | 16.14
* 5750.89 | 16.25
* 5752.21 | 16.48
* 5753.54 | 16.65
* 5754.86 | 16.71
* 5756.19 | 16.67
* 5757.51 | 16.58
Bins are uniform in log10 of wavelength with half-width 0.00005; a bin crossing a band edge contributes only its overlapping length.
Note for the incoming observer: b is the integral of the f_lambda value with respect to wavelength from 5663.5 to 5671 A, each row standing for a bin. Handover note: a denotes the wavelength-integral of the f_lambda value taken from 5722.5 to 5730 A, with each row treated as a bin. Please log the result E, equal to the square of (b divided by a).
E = 0.96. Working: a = 126.6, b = 124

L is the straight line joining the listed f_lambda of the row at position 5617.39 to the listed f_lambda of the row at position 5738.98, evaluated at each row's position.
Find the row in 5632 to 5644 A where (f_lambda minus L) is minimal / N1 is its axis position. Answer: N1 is 5640.72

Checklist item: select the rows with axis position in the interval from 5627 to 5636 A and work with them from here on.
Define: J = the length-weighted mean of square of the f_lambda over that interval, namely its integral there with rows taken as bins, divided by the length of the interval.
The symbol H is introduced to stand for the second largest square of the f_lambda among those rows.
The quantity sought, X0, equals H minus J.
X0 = 7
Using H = 286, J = 279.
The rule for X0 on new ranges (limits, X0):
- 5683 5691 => 5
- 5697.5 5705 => 10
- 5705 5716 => 11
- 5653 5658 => 2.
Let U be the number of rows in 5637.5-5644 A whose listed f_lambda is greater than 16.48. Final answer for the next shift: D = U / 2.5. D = 0.0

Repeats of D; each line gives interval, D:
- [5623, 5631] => 1.2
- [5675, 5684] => 2.8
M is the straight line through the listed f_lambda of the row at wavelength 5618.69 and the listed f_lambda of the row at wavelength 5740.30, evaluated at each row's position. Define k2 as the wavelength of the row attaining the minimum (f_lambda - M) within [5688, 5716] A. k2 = 5709.98 A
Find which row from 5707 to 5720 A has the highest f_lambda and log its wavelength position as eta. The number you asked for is 5717.88 A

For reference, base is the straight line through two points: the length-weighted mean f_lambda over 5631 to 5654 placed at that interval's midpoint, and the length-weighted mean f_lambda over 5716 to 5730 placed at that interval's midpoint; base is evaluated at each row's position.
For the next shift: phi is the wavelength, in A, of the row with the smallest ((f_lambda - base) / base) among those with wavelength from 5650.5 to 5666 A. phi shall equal 5657.63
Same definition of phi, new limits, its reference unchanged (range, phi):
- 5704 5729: 5709.98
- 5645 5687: 5657.63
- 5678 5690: 5687.68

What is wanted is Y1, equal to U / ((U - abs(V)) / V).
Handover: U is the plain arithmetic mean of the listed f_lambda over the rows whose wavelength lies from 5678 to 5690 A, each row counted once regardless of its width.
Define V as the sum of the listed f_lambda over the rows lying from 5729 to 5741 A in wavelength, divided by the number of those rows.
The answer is -4868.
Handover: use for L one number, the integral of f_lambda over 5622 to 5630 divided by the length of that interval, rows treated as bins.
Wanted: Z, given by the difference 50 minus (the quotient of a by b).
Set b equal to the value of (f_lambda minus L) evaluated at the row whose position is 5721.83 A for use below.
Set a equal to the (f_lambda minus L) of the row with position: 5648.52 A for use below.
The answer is 46.8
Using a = 0.7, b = 0.21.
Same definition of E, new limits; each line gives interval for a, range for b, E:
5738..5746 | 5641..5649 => 1.02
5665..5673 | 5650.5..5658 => 0.84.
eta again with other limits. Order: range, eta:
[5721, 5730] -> 5725.78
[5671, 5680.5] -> 5679.82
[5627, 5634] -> 5630.34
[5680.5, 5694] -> 5681.13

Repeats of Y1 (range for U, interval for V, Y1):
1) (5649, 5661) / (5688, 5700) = -742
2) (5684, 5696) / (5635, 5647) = 1419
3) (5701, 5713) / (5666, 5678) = -353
